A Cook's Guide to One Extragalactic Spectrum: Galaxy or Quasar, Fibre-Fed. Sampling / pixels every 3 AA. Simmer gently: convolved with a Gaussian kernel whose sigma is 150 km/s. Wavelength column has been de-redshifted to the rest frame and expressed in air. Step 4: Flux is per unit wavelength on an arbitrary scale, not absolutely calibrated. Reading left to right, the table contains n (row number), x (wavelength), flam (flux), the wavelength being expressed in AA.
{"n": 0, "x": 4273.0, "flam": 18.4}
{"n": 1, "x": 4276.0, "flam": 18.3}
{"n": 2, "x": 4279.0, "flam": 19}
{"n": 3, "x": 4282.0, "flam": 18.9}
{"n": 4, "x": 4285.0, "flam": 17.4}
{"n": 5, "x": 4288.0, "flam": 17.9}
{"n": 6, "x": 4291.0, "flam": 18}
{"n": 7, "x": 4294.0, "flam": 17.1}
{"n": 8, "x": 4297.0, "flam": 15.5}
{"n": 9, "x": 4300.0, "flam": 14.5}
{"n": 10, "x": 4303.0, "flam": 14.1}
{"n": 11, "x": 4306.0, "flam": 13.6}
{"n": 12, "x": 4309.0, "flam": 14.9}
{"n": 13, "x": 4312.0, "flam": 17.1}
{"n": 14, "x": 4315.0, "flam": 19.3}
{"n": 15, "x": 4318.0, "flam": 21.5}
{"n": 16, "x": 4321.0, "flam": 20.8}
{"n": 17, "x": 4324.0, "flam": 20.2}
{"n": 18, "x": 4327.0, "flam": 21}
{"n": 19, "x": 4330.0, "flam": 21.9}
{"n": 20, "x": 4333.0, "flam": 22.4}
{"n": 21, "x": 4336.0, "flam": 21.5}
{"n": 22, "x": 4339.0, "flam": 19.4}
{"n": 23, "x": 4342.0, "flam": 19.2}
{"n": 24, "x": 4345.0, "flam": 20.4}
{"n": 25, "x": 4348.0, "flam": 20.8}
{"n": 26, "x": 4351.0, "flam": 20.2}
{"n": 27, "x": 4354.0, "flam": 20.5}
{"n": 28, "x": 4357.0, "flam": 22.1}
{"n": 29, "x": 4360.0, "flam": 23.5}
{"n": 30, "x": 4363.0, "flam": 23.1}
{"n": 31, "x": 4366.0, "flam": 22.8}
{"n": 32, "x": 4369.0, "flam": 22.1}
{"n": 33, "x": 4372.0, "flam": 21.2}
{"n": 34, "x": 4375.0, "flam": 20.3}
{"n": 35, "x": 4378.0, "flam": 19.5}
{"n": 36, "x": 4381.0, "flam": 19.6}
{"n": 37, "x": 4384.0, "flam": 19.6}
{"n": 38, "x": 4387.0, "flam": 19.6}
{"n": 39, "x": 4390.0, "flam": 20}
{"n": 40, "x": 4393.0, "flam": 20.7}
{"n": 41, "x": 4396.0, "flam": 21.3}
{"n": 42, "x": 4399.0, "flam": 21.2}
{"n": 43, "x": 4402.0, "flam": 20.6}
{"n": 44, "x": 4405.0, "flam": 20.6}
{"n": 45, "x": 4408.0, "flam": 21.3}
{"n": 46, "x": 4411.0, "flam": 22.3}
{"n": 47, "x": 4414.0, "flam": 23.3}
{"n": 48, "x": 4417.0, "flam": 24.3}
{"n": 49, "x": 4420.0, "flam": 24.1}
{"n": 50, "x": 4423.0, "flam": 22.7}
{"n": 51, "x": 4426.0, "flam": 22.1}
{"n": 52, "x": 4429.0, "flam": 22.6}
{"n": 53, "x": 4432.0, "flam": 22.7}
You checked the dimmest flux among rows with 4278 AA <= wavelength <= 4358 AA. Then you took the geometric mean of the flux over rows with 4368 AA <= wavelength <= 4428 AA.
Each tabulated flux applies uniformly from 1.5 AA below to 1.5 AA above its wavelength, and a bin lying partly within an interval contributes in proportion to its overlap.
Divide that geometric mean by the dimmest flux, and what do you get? 1.56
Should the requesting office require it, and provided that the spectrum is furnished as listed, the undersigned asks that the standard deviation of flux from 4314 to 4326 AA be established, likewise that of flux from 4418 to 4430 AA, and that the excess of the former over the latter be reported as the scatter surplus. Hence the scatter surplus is 0.1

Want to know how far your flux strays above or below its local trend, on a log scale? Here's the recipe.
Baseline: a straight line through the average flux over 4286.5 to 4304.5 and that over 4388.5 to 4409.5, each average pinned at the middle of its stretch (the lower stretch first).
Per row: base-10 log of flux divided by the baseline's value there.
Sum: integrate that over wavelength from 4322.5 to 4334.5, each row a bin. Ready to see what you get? 1.0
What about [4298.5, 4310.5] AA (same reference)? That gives -0.8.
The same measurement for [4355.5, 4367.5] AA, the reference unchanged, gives 0.9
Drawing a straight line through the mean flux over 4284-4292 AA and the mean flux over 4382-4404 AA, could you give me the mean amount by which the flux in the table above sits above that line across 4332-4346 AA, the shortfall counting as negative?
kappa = 1.5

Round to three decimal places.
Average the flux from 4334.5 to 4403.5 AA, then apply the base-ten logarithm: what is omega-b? 1.319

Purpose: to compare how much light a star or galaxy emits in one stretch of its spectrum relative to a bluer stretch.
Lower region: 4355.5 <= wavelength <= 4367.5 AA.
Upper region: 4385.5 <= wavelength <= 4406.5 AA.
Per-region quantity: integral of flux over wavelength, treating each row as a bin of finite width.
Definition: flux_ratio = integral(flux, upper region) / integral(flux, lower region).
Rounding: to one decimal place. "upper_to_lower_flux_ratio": 1.6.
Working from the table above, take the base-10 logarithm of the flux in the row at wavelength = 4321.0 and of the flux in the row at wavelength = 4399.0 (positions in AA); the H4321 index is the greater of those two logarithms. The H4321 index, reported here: 1.33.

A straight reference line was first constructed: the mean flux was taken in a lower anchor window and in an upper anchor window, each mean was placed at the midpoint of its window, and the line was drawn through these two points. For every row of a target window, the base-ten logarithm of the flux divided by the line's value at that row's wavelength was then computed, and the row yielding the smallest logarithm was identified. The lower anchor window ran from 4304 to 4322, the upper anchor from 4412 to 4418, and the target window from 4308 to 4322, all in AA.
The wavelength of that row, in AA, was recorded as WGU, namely 4309.0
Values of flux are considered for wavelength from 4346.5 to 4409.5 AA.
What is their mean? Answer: 21.0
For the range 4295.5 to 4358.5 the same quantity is 19.1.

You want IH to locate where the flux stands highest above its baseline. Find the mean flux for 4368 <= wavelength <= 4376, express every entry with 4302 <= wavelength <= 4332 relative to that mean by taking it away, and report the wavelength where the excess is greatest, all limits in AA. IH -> 4330.0 AA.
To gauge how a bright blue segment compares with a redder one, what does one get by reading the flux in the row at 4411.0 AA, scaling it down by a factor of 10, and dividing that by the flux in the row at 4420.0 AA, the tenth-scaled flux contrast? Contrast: 0.093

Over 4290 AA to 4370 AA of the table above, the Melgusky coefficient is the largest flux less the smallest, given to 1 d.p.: 9.9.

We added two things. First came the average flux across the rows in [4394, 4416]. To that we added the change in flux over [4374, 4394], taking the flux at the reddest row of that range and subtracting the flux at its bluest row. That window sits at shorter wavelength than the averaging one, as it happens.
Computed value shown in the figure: 22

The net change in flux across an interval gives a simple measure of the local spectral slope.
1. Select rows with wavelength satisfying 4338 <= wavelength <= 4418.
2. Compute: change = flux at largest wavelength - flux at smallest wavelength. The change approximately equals 5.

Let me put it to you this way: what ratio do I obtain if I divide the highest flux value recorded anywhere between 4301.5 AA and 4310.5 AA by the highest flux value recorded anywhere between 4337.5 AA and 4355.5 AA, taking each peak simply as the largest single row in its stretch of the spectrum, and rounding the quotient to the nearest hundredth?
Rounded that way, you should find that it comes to 0.72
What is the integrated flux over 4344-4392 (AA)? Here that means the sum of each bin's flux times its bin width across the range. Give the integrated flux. 1006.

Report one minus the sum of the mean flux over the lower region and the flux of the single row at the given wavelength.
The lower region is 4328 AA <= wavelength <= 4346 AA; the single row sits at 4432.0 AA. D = -42.5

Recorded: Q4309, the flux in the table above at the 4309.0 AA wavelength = 14.9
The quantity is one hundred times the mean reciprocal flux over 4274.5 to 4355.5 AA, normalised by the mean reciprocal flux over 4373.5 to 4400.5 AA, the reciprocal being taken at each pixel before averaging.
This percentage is 110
